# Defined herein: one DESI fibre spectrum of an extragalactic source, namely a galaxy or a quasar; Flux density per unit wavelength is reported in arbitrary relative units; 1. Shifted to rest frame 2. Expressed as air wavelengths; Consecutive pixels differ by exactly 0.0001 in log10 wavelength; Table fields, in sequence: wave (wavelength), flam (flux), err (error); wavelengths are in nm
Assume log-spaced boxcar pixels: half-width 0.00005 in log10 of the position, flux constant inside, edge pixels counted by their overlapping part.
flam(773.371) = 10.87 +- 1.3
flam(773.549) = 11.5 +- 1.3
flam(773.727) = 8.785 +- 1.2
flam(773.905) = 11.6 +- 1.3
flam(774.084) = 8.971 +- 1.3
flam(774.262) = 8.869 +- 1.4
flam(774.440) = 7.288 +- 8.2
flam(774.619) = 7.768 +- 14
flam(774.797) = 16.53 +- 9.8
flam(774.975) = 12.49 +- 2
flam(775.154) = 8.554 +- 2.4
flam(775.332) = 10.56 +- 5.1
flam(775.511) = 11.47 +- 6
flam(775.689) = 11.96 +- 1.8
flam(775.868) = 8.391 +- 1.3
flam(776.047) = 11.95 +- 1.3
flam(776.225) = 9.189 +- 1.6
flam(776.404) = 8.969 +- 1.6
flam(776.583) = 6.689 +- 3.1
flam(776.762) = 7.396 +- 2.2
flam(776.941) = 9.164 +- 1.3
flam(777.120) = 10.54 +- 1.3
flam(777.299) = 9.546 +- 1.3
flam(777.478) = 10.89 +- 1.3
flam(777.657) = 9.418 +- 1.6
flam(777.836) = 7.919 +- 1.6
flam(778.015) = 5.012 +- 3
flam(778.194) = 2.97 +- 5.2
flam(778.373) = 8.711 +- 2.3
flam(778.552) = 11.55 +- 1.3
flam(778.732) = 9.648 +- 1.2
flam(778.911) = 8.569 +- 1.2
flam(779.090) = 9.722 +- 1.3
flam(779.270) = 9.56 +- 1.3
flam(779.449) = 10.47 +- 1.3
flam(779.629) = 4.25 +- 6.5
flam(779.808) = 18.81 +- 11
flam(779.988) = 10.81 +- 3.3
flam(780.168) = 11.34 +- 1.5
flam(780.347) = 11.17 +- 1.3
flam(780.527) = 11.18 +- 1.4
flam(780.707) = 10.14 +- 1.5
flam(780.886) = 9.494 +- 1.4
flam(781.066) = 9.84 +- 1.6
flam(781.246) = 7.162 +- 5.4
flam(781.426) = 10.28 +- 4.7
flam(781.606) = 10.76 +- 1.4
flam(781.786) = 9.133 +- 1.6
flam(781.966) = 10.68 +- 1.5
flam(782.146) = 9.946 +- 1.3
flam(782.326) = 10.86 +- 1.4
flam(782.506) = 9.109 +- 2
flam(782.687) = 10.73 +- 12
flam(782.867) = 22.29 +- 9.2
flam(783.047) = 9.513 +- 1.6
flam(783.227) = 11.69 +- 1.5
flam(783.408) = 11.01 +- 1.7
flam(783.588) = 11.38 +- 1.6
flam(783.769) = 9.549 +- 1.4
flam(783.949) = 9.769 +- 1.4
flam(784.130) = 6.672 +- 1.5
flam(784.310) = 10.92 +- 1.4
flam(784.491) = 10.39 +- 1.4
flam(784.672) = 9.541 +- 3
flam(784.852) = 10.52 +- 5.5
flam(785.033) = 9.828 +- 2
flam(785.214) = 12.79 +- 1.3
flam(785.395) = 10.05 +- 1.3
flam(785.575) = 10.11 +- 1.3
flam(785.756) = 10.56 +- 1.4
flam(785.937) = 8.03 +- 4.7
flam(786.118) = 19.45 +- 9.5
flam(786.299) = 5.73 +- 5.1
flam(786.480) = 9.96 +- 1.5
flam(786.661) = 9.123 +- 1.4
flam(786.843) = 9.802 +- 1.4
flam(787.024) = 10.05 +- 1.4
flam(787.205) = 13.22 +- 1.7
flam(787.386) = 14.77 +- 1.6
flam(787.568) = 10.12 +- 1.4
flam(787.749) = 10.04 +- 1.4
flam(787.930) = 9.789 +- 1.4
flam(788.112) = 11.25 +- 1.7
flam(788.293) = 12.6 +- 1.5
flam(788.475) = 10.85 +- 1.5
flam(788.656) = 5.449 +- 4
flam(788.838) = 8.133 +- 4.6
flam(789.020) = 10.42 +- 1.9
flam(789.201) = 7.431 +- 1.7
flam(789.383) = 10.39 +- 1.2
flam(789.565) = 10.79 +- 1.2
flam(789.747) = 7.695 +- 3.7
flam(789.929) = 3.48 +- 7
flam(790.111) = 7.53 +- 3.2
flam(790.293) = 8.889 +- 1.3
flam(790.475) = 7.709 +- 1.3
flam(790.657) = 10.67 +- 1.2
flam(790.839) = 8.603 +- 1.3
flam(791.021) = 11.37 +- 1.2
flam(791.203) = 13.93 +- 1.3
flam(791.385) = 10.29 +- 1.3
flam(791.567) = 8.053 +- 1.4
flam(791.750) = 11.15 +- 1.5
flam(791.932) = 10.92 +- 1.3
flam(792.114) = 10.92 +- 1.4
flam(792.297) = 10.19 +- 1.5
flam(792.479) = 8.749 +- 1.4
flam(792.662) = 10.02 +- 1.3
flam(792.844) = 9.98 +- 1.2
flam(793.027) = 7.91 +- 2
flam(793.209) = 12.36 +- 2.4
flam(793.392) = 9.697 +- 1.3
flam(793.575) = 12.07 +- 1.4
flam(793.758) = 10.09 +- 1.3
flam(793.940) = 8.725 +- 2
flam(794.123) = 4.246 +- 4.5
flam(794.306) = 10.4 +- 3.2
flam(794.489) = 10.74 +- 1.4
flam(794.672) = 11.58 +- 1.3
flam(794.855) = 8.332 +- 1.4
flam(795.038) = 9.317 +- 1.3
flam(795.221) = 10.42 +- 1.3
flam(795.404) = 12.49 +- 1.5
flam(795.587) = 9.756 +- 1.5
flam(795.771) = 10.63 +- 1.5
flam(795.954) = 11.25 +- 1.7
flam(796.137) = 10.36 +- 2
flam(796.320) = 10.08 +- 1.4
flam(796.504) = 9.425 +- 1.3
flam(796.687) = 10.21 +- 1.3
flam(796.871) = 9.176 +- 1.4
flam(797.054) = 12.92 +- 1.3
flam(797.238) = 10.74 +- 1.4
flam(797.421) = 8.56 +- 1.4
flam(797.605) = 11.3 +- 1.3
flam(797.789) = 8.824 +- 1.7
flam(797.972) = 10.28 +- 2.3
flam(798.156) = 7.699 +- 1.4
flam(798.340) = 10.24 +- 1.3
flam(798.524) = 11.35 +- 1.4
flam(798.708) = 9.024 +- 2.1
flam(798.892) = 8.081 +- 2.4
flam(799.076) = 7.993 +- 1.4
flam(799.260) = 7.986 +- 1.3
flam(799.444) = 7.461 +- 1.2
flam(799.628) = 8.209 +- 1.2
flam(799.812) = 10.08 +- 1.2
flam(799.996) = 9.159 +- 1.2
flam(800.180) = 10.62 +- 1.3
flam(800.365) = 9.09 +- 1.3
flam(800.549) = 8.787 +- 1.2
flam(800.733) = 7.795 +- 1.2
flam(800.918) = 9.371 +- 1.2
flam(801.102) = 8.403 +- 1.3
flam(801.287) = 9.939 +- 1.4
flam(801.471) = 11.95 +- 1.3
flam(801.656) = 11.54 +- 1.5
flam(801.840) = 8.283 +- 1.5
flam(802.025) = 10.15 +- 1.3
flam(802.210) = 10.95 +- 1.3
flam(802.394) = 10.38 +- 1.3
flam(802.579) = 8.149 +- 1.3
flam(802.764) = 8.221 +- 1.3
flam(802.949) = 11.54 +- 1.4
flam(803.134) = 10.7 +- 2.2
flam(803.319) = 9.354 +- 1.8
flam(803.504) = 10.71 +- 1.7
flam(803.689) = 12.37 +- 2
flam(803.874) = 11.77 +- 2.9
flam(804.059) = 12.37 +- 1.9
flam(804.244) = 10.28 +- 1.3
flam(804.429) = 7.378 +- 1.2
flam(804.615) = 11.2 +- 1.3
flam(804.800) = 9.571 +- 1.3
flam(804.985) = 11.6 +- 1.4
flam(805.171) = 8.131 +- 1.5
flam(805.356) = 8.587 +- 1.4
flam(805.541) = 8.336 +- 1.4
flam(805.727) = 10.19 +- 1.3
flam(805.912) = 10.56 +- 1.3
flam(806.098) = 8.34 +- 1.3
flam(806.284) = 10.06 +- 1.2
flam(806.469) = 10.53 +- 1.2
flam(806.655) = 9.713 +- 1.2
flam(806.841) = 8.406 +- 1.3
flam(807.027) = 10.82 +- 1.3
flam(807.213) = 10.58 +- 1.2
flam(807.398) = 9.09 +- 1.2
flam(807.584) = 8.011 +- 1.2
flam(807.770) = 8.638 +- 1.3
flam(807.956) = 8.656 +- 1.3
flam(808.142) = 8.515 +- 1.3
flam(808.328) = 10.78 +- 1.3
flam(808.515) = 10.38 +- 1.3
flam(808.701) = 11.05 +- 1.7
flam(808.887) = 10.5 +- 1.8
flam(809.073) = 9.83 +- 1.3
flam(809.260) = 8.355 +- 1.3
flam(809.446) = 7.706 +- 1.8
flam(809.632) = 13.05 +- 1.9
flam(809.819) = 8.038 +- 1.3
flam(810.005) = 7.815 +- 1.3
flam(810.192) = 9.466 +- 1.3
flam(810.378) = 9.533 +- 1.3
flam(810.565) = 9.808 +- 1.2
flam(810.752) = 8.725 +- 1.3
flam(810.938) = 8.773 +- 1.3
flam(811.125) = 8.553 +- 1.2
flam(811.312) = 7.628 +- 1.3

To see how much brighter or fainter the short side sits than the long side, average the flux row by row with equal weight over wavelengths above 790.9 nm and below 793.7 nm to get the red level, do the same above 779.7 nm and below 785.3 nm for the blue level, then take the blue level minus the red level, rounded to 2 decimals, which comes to 0.37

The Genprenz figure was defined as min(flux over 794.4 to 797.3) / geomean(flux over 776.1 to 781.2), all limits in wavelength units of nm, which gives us 0.9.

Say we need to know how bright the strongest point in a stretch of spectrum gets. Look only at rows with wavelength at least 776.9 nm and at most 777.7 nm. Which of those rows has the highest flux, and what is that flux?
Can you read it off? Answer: 10.89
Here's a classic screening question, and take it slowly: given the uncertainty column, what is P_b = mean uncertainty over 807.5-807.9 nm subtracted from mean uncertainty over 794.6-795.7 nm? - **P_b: 0.13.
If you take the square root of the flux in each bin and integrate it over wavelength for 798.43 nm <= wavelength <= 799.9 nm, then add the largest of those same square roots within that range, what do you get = 8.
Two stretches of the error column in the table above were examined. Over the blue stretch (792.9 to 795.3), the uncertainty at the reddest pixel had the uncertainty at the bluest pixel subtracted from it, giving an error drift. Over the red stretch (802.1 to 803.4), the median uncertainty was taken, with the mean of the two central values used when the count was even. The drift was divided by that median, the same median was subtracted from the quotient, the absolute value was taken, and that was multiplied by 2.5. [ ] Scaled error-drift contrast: 4.6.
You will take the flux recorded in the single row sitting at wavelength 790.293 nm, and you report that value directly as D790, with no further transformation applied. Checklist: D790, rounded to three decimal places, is 8.889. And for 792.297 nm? 10.190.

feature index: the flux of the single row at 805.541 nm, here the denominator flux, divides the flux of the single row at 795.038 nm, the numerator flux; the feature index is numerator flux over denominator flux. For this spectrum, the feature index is 1.12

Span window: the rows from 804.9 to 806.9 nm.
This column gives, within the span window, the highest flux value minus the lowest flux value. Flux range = 3.5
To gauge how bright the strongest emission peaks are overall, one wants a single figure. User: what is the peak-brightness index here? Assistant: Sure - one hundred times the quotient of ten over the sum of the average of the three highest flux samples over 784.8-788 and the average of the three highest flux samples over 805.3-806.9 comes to 38.1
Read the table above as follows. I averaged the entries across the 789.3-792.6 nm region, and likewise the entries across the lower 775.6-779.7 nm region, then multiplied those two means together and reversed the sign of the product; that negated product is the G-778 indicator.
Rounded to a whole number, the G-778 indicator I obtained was -84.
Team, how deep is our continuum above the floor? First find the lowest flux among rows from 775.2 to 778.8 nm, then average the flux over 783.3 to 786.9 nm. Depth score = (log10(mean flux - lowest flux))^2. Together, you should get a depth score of 0.7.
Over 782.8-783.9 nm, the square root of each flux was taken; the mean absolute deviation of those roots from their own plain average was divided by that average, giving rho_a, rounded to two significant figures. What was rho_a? 0.12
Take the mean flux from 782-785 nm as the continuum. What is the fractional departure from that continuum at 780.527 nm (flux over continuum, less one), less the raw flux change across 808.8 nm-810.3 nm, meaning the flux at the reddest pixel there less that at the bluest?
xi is 1.1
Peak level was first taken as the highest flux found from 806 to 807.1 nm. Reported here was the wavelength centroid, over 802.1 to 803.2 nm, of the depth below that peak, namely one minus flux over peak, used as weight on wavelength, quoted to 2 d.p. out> 802.63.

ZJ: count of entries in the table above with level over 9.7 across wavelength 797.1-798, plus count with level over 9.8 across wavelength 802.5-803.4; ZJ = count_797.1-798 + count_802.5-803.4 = 5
